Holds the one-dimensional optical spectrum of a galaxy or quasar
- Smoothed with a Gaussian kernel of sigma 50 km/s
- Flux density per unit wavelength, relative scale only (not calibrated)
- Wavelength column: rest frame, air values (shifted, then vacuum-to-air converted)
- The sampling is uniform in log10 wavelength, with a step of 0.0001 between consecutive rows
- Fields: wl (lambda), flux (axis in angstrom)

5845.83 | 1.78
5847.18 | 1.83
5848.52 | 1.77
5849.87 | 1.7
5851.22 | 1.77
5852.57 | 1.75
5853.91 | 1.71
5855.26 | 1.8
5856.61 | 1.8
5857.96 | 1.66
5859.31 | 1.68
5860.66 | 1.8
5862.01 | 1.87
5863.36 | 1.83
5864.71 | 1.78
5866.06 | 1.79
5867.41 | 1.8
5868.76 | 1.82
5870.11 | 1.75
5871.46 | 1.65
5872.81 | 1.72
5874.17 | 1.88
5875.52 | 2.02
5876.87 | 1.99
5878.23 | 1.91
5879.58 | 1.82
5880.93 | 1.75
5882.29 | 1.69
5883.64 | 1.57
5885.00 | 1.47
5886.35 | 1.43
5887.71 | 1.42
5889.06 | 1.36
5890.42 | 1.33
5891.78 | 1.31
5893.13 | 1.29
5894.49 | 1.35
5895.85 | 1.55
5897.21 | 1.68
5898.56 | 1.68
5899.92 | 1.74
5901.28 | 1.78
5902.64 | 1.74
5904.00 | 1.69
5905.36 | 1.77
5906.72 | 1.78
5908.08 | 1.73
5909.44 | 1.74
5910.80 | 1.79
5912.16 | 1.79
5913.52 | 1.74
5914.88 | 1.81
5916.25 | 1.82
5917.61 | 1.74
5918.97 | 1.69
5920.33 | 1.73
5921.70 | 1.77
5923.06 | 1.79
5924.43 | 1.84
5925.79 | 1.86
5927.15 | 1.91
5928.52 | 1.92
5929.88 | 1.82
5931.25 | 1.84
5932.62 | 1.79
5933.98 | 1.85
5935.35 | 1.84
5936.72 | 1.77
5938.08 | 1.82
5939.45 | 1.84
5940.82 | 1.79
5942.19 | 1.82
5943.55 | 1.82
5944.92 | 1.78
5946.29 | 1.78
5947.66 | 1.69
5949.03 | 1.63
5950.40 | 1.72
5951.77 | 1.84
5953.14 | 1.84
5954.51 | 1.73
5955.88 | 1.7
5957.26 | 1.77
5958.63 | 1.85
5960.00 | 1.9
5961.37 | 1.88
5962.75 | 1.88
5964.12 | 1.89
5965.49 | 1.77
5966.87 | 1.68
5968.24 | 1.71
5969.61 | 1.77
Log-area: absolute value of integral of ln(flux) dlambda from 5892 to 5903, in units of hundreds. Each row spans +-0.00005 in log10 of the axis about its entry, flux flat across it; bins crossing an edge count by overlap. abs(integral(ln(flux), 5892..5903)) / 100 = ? 0.050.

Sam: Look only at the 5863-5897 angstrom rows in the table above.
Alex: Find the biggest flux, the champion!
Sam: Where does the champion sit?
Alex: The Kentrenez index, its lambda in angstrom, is 5875.52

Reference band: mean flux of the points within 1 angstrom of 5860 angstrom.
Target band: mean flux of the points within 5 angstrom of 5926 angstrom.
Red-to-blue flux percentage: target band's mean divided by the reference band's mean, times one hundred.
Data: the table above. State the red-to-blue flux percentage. 106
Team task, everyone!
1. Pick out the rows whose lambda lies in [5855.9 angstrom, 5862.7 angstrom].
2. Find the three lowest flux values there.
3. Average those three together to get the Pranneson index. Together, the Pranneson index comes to 1.71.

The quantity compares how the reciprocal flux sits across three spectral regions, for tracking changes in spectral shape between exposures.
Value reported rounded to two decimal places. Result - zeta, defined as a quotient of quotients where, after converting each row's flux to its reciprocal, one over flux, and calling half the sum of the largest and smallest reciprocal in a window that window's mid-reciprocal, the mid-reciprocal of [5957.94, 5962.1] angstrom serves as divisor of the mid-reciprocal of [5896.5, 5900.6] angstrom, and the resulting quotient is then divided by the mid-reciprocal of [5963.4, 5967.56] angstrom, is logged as 1.95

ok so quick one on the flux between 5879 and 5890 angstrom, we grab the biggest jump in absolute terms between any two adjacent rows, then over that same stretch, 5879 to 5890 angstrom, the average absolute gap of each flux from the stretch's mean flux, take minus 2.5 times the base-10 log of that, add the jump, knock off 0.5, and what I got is 1.7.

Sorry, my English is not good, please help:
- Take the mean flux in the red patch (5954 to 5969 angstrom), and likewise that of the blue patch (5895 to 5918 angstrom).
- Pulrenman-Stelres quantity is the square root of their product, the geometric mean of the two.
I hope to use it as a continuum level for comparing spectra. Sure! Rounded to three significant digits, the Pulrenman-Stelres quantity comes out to 1.77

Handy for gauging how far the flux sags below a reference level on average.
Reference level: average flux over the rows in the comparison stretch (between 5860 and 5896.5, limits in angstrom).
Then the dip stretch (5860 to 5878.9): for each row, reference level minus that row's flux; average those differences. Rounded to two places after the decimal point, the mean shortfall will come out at -0.16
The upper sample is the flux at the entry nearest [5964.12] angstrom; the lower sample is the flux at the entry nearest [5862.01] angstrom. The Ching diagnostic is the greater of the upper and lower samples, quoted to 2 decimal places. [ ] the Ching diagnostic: 1.89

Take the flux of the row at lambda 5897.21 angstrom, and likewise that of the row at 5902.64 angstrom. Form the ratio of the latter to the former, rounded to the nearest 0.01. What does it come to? 1.04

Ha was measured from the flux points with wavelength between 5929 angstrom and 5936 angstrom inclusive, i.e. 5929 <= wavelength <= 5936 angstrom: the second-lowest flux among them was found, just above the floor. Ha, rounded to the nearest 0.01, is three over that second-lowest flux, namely 1.65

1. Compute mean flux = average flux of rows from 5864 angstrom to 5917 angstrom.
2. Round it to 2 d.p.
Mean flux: 1.69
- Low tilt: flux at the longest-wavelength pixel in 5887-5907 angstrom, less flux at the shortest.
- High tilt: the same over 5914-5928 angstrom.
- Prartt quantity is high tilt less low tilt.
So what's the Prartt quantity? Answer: -0.26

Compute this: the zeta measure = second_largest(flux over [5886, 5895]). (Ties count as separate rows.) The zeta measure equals 1.42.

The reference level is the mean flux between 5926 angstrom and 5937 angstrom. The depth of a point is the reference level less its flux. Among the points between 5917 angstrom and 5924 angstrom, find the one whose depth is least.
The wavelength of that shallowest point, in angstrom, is 5923.06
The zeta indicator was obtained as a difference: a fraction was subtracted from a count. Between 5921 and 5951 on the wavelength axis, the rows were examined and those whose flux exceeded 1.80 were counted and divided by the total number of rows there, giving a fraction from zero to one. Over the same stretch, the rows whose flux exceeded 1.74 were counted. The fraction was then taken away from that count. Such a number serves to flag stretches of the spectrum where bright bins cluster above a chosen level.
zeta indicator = 18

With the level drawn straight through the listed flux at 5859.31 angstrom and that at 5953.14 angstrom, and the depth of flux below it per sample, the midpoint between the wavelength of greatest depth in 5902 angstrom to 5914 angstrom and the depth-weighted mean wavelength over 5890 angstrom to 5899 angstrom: 5898.6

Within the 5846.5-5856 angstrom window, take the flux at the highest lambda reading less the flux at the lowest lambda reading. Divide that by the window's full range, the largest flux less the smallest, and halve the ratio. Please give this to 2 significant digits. -0.12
